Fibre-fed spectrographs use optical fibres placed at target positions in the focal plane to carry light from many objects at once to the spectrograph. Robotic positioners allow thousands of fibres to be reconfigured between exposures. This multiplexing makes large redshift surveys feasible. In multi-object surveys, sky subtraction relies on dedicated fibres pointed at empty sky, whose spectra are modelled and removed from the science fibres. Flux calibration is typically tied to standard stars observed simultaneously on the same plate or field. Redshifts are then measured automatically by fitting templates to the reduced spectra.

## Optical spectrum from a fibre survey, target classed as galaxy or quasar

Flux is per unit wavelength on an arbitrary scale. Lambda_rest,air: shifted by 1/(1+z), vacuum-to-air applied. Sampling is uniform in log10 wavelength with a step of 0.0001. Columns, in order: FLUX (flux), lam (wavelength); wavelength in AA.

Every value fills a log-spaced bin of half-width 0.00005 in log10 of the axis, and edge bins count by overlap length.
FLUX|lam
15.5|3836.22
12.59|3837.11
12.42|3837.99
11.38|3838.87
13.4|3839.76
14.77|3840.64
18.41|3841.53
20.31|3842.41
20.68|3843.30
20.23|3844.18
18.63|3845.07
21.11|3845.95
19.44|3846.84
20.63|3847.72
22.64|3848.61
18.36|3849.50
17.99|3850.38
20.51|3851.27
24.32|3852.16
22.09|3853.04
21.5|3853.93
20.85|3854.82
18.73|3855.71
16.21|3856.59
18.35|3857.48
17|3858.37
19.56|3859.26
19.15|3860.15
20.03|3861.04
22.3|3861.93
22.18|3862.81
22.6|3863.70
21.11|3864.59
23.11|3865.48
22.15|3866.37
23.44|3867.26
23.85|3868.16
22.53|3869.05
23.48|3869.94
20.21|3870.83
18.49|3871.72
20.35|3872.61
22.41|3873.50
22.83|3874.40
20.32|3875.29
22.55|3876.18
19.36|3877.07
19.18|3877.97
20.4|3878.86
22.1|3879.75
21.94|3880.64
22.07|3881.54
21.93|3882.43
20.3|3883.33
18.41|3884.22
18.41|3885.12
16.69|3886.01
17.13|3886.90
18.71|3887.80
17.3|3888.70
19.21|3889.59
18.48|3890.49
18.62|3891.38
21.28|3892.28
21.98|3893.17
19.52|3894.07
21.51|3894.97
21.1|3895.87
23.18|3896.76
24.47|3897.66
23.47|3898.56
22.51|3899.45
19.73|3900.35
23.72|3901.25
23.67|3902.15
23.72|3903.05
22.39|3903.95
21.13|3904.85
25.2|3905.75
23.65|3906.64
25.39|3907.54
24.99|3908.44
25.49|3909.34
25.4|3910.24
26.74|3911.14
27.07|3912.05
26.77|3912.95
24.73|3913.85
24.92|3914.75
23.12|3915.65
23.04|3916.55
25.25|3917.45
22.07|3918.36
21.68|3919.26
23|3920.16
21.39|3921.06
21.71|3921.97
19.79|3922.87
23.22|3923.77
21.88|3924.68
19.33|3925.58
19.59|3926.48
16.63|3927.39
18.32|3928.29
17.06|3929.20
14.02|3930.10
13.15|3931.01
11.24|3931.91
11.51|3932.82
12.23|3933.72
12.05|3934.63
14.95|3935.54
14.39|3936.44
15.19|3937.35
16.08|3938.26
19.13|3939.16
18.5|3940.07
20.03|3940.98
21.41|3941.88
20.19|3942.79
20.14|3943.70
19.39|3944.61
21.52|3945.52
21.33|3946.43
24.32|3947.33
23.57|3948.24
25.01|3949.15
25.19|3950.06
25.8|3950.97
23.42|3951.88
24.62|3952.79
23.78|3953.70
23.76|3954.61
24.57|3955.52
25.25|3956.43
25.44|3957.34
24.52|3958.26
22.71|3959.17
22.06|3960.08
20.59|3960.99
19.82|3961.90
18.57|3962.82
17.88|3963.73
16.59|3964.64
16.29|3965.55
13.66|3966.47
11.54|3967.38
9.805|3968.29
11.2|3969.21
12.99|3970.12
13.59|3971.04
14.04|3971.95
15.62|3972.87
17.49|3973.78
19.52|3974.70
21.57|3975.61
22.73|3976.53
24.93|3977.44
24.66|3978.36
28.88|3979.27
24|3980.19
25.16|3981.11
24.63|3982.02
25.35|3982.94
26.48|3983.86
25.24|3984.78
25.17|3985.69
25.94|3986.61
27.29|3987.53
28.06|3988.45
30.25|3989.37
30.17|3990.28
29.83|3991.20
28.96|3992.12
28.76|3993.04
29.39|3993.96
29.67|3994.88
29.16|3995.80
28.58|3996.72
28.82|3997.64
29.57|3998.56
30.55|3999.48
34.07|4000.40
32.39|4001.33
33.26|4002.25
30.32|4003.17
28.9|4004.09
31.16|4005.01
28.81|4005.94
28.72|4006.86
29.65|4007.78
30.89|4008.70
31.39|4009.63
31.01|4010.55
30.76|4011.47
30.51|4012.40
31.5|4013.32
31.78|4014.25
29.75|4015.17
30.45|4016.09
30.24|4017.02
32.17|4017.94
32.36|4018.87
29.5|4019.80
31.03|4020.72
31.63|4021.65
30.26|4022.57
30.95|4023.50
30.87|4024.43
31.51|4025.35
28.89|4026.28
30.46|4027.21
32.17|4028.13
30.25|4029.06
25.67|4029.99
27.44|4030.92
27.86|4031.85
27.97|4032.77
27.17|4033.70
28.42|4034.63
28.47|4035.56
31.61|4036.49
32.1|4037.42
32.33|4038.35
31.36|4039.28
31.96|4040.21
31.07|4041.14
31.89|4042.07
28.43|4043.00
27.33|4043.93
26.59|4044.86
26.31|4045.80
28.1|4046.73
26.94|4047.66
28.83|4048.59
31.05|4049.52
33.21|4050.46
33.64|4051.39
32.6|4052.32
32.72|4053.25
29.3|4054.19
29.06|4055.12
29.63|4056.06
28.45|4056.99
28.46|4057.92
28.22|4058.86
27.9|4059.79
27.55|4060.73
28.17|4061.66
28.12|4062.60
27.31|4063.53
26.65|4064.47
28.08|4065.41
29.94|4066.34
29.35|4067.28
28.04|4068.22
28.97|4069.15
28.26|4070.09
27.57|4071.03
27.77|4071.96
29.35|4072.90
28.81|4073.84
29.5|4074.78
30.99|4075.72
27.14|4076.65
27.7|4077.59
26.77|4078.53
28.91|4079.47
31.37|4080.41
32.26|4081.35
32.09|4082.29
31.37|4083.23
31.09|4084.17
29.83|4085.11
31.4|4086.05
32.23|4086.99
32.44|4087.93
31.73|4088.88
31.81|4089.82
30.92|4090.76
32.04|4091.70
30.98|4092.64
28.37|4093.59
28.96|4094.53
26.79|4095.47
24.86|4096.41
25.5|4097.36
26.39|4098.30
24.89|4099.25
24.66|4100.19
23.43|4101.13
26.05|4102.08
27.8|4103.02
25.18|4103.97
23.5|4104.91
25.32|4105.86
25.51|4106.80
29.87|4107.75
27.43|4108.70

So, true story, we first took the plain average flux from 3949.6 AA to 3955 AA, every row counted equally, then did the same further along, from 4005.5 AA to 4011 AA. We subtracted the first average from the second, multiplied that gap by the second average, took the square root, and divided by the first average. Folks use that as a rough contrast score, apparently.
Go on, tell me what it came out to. 0.53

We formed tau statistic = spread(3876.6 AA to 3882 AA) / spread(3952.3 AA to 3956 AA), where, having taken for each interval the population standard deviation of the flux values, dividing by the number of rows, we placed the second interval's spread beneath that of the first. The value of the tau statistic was 3.04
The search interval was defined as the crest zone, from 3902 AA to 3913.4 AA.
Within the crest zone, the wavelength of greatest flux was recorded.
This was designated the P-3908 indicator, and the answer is 3912.05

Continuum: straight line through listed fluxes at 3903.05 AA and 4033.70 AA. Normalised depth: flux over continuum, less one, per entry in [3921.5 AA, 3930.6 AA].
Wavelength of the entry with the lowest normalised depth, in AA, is 3930.10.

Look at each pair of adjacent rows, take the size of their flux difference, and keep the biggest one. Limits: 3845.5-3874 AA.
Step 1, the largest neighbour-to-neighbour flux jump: 4.3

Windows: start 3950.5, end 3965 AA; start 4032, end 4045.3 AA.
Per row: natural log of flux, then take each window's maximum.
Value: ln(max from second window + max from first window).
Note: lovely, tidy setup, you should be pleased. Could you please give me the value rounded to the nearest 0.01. 1.91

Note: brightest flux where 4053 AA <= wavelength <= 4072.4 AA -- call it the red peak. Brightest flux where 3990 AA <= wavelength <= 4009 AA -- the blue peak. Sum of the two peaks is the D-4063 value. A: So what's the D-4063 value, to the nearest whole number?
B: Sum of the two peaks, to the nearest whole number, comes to 67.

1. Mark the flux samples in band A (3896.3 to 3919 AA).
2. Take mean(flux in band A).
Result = 24.1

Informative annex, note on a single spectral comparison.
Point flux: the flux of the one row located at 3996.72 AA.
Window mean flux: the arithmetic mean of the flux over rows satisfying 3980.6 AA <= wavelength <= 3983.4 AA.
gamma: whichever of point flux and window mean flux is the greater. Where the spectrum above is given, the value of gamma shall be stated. 29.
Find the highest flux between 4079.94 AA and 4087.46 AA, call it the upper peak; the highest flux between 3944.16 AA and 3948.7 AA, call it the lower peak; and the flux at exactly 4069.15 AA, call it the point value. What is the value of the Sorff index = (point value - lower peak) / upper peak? 0.14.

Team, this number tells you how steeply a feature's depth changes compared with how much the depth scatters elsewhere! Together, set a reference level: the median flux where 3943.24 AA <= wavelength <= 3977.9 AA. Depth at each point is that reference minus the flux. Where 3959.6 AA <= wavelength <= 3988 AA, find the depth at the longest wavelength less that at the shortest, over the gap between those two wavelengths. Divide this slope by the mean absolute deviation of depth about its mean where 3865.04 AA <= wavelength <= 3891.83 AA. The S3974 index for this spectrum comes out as -0.10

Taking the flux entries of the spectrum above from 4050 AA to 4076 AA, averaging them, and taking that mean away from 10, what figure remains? -19.2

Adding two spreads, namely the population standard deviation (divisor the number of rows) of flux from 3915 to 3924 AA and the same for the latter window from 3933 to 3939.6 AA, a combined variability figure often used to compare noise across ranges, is 3.6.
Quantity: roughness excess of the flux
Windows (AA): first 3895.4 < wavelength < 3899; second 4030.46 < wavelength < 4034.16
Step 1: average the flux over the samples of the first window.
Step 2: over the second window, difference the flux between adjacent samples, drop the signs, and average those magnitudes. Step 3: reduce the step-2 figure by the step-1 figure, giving -23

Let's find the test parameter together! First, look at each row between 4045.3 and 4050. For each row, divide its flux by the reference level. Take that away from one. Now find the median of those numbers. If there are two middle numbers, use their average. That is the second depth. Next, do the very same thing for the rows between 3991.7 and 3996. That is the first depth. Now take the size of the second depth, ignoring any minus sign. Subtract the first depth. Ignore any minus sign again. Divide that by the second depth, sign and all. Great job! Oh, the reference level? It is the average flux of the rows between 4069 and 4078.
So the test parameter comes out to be 2.1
